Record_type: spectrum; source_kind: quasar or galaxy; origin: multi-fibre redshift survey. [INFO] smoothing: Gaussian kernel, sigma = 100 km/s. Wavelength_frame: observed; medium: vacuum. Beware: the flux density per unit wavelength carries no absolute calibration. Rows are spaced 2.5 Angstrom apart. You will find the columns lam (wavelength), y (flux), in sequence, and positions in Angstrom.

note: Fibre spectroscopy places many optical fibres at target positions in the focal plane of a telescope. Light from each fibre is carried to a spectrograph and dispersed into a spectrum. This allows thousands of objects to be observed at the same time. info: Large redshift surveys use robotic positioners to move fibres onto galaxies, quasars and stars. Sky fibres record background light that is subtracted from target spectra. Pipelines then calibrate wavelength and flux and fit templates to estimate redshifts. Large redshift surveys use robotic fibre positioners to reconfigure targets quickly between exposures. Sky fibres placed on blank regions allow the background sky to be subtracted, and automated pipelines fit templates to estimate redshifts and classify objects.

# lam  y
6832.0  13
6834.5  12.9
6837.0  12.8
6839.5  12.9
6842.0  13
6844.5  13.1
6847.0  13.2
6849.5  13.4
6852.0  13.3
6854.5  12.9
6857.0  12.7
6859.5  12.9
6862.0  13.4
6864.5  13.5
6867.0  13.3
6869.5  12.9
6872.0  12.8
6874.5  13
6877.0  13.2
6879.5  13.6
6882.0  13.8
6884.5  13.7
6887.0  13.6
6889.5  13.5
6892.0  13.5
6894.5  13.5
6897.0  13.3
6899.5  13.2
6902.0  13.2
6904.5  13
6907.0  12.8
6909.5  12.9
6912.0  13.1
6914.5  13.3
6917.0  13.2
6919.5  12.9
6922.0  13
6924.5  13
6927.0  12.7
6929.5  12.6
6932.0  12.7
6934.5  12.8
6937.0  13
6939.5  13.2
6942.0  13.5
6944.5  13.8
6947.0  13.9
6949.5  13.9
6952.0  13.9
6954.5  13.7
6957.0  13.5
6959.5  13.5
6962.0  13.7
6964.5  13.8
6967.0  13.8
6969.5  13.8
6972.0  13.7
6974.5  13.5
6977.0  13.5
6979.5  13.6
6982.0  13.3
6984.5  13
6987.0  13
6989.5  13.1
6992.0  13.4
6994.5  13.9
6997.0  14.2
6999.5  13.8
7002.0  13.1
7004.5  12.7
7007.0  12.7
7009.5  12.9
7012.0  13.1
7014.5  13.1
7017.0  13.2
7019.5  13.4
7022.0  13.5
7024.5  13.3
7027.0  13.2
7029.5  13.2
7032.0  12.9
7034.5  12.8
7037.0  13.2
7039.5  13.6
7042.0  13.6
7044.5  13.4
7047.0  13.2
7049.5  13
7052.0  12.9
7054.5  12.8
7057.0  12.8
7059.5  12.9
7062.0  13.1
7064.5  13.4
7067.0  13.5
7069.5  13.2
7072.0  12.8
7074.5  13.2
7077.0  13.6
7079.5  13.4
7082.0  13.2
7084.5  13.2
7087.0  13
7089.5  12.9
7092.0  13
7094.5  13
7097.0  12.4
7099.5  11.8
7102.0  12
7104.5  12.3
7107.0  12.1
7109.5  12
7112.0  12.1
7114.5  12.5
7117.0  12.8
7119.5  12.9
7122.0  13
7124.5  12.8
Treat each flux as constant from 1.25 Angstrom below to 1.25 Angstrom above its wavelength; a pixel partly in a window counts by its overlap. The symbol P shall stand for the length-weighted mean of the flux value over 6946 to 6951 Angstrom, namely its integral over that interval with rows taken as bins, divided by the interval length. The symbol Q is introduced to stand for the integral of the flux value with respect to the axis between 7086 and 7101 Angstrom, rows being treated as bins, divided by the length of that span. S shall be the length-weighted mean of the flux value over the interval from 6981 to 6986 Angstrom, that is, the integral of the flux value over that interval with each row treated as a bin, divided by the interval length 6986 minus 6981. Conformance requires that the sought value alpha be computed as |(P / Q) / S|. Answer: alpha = 0.084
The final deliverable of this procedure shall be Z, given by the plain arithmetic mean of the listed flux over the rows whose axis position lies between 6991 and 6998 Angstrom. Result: 13.8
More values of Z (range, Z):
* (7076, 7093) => 13.2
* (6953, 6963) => 13.6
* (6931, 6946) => 13.2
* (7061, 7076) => 13.2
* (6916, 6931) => 12.9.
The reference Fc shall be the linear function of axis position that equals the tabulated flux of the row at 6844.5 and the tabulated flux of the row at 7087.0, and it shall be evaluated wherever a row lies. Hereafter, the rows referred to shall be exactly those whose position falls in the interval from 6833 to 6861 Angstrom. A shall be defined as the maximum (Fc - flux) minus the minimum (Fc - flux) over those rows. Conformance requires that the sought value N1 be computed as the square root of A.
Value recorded 0.83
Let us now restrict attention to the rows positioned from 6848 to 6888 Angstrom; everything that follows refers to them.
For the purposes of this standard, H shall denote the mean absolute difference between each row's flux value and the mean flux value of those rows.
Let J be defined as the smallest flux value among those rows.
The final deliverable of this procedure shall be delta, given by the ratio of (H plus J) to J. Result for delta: 1.02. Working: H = 0.29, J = 12.7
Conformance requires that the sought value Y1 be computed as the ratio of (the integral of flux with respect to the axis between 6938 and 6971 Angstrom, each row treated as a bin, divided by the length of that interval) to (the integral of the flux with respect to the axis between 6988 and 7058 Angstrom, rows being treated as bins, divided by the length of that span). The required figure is 1.04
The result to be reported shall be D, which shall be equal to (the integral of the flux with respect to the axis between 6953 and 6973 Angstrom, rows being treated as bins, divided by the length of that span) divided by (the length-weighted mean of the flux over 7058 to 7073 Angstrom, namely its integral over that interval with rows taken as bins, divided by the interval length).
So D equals 1.04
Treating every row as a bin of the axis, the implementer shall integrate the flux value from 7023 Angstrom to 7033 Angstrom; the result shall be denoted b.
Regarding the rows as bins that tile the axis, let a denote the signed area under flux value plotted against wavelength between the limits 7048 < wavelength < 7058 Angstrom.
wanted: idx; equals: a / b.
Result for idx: 0.98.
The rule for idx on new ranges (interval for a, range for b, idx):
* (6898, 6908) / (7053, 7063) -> 1.01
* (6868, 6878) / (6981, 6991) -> 0.99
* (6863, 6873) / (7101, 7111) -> 1.09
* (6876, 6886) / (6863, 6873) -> 1.03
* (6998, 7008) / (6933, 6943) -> 1.00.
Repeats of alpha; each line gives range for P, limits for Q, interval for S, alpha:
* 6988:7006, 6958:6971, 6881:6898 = 0.072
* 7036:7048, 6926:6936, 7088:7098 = 0.082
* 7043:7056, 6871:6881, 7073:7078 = 0.074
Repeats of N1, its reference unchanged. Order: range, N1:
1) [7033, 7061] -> 0.90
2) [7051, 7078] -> 0.90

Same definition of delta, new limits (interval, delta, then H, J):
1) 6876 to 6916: 1.02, 0.24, 12.8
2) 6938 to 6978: 1.01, 0.16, 13.2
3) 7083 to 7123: 1.03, 0.41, 11.8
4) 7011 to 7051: 1.01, 0.18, 12.8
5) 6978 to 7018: 1.03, 0.33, 12.7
